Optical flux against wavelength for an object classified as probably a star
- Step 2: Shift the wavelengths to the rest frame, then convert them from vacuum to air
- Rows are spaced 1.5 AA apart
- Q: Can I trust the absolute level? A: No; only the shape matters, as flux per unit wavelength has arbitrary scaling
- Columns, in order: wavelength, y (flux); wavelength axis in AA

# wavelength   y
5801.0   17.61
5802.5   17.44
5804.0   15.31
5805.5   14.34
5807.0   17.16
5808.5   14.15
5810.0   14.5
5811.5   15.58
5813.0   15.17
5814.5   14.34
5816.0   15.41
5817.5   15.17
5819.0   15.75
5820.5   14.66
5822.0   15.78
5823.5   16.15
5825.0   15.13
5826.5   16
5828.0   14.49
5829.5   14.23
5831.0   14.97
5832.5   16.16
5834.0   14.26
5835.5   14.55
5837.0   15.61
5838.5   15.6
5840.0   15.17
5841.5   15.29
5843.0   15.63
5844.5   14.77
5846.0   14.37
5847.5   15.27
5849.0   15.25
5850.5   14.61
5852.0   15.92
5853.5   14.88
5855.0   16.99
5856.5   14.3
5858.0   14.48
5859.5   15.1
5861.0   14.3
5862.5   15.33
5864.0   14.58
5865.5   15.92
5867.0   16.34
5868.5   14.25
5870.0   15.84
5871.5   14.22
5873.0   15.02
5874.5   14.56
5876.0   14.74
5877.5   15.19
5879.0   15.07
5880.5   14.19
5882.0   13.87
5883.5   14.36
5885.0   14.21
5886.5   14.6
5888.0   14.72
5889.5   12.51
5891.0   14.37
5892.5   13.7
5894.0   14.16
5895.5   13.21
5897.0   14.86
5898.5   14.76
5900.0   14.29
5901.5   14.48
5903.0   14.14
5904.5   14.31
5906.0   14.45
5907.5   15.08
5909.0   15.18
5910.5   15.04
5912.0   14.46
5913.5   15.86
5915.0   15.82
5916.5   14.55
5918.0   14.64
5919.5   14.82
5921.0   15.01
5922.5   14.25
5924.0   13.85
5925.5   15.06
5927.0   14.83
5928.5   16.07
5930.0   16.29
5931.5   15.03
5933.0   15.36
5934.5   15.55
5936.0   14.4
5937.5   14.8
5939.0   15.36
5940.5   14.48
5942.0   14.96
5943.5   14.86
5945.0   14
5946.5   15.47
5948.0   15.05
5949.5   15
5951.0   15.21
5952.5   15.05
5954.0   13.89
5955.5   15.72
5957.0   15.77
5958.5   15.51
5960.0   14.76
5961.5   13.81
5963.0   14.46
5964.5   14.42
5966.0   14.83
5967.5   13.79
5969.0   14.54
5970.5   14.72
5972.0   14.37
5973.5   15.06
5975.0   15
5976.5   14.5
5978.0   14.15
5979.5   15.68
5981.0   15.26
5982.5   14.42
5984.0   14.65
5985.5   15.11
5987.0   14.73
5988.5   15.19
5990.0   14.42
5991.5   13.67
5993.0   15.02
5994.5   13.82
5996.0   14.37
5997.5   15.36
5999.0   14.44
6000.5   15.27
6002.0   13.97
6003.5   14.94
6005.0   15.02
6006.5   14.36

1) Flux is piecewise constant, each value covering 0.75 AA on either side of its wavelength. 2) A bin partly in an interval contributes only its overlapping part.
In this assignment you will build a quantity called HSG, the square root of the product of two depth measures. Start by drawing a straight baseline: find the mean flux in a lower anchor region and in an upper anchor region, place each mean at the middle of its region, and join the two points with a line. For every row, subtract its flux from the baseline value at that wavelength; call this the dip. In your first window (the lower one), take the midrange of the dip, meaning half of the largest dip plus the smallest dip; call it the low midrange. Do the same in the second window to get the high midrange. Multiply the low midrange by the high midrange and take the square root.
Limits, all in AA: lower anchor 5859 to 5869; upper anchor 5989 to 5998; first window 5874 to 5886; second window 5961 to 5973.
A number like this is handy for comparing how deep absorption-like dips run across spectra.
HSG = 0.38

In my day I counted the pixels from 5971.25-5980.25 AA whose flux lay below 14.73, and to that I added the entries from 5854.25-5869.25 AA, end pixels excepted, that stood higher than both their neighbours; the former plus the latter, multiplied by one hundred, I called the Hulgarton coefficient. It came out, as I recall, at 600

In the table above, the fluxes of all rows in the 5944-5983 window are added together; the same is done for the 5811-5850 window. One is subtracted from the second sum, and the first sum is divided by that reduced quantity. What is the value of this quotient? 0.98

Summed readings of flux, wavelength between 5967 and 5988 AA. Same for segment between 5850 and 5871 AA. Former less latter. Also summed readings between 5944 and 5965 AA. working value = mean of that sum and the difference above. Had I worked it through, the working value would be 101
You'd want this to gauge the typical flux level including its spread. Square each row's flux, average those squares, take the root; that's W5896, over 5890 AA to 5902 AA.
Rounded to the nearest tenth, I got 14.2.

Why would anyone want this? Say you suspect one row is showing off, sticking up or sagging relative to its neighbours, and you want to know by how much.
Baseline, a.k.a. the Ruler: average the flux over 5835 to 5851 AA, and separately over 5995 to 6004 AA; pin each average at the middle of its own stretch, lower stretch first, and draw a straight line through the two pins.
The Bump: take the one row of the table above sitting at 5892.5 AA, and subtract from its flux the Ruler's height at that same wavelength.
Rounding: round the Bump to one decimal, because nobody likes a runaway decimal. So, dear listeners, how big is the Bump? -1.3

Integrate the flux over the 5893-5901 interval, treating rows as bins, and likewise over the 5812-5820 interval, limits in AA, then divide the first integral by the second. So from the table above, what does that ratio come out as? 0.94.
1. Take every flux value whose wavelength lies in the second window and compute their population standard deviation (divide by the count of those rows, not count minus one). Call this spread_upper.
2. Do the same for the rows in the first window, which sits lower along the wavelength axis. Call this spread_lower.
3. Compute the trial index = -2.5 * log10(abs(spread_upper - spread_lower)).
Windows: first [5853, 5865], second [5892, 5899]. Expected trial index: 1.7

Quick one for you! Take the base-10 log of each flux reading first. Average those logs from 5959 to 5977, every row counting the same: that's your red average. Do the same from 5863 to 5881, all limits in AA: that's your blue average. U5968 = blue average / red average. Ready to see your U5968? 1.01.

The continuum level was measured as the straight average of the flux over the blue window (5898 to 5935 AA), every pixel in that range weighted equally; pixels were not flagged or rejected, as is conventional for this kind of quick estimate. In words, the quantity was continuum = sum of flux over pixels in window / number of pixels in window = 14.9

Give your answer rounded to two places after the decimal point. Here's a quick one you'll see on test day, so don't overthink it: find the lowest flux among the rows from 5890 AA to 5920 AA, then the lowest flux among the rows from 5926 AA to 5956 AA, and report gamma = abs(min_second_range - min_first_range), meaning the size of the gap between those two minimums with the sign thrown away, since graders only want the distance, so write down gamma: 0.68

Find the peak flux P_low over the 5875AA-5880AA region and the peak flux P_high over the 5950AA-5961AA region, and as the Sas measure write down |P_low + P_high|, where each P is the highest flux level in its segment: 31.0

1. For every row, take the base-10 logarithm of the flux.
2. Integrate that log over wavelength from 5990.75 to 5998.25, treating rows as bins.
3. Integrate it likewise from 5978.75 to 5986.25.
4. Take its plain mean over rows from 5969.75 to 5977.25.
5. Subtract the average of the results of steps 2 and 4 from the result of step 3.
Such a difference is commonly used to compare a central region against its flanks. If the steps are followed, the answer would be 3.89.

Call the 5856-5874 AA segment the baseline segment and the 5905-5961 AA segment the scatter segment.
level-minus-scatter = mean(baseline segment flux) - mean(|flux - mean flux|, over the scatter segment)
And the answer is 14.5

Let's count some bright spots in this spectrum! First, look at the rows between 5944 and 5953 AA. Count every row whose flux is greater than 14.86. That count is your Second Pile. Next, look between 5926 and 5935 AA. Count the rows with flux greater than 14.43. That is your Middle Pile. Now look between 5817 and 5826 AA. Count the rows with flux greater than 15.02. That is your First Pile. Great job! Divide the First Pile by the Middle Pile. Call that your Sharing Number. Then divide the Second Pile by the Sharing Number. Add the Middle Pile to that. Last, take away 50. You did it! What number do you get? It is -38.0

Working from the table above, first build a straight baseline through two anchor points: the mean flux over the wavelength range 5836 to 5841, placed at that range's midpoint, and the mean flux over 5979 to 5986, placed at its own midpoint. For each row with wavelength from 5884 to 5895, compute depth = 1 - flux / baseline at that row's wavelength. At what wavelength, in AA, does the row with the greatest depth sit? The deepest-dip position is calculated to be 5889.5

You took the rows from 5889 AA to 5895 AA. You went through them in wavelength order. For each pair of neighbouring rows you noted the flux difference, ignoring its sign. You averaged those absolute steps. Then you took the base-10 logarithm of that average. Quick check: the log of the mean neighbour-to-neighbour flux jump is 0.00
